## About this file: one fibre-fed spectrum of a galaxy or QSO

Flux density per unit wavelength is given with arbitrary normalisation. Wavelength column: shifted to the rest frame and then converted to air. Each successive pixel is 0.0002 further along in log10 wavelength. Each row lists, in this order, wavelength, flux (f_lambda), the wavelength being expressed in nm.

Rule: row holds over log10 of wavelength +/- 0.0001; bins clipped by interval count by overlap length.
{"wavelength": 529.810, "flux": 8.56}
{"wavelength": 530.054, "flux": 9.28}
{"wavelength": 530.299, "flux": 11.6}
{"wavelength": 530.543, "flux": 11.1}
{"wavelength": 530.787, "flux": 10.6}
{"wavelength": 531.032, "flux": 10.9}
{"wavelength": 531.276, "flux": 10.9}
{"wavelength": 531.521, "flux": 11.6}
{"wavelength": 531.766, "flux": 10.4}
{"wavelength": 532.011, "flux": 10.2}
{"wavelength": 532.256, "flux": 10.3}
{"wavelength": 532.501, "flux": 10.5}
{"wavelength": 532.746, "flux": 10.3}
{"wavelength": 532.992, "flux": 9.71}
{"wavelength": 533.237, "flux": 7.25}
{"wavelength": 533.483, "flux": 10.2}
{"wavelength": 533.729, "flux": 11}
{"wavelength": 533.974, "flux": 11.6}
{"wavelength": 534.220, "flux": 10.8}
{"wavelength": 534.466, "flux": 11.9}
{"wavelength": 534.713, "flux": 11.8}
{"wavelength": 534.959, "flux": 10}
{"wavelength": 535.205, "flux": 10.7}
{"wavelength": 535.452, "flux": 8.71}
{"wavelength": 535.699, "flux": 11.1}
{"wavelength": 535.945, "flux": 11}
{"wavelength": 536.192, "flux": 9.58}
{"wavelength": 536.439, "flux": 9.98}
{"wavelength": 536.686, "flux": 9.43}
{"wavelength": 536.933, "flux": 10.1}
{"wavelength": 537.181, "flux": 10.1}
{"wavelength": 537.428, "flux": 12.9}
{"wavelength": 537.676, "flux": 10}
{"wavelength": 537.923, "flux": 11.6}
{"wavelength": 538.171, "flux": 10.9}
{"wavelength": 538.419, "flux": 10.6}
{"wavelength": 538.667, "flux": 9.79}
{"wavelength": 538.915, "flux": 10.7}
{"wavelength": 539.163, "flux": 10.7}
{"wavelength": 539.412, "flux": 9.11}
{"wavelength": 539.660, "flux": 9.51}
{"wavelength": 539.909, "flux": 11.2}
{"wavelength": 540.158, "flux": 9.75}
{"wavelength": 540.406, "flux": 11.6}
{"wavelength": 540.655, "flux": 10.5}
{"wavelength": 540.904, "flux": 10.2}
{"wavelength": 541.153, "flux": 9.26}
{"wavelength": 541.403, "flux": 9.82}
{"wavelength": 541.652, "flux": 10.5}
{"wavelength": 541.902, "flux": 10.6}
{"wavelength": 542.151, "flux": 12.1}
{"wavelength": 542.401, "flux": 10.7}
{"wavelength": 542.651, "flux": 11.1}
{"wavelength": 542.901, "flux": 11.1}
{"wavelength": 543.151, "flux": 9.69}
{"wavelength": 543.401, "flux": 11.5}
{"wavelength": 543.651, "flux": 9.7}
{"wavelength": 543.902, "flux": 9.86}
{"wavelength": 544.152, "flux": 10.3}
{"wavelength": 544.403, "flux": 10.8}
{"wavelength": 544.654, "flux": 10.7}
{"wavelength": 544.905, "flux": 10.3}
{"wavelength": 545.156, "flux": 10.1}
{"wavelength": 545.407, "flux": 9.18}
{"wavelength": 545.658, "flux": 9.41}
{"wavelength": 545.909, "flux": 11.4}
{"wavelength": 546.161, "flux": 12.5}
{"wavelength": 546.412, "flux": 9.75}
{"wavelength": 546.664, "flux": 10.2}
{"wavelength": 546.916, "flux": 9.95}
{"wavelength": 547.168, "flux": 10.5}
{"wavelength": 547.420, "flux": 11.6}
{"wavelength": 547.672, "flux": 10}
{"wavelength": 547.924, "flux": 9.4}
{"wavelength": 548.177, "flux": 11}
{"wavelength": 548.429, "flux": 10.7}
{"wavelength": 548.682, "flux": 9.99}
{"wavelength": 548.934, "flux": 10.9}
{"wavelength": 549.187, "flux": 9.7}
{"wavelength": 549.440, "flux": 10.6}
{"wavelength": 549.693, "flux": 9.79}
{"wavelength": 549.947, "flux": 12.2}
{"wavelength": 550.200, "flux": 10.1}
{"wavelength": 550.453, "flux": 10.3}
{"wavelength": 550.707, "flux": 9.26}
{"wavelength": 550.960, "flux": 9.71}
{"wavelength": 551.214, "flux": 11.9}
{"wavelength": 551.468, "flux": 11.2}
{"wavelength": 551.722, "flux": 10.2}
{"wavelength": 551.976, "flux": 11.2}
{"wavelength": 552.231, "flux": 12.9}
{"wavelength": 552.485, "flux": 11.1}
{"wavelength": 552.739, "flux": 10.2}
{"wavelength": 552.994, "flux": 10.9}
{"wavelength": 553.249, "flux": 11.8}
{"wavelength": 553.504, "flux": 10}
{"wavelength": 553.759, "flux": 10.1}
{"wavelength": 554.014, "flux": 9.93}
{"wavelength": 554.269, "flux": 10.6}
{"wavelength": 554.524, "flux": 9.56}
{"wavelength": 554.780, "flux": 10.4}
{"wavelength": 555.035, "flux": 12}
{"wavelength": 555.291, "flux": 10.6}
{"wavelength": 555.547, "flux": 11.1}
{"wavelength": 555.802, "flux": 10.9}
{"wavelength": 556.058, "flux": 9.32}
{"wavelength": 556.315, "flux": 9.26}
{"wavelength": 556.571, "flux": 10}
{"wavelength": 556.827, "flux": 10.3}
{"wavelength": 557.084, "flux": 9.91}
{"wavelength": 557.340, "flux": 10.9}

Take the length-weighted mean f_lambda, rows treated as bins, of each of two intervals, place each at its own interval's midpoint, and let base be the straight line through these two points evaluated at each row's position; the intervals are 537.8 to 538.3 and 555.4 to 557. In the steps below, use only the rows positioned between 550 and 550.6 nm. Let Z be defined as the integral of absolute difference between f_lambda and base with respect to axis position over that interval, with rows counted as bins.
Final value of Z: 0.30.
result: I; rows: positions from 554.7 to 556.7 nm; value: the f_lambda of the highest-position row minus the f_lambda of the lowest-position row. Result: -0.4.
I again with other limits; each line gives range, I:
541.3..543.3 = -0.1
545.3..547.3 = 1.3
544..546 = 1.1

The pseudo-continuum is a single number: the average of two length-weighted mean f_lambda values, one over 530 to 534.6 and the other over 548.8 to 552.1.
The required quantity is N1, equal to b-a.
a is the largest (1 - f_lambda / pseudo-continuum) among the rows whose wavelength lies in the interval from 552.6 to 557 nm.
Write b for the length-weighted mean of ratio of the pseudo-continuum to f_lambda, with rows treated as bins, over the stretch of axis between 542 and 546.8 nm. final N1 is 0.885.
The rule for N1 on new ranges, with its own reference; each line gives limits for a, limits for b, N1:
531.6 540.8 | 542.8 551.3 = 0.707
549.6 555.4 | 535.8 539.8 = 0.901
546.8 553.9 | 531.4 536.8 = 0.907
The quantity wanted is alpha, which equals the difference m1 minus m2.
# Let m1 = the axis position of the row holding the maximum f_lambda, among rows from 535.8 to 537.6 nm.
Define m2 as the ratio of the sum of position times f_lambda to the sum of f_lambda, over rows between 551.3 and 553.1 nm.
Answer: -14.80 nm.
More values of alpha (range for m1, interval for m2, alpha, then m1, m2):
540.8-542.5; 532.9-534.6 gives 8.37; 542.151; 533.78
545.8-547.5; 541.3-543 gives 3.99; 546.161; 542.17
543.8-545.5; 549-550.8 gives -5.54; 544.403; 549.94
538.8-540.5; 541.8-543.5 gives -2.24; 540.406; 542.65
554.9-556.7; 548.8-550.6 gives 5.34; 555.035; 549.70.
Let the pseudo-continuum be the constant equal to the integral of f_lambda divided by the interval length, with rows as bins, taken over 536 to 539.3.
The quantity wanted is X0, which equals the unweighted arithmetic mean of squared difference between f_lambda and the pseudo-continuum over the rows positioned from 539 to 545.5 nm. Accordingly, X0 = 0.6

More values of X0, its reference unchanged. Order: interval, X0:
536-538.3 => 1.1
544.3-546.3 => 1.0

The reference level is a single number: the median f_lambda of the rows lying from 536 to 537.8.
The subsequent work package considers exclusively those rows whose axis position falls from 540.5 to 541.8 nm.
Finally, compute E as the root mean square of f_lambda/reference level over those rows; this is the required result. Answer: 1.01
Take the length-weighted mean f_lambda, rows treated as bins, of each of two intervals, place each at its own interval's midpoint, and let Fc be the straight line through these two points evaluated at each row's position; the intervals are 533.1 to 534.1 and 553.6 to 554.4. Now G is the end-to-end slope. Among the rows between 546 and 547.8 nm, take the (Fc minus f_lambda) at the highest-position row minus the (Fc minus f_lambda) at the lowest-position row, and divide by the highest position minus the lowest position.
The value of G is 1.7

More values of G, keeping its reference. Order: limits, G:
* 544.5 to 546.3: -1.2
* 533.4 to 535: 0.1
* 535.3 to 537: -0.9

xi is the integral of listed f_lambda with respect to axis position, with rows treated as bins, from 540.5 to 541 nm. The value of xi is 5.2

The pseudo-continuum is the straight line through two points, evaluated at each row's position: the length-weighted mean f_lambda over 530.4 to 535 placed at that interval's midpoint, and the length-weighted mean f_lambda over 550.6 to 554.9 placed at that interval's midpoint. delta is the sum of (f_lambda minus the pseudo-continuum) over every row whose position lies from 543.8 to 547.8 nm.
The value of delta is -3.6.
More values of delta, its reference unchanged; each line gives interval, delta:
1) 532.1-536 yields -2.8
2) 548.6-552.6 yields 0.7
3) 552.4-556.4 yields -2.7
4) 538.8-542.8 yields -2.6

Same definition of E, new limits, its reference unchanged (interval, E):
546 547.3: 1.06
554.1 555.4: 1.07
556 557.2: 0.98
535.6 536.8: 1.02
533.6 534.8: 1.14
